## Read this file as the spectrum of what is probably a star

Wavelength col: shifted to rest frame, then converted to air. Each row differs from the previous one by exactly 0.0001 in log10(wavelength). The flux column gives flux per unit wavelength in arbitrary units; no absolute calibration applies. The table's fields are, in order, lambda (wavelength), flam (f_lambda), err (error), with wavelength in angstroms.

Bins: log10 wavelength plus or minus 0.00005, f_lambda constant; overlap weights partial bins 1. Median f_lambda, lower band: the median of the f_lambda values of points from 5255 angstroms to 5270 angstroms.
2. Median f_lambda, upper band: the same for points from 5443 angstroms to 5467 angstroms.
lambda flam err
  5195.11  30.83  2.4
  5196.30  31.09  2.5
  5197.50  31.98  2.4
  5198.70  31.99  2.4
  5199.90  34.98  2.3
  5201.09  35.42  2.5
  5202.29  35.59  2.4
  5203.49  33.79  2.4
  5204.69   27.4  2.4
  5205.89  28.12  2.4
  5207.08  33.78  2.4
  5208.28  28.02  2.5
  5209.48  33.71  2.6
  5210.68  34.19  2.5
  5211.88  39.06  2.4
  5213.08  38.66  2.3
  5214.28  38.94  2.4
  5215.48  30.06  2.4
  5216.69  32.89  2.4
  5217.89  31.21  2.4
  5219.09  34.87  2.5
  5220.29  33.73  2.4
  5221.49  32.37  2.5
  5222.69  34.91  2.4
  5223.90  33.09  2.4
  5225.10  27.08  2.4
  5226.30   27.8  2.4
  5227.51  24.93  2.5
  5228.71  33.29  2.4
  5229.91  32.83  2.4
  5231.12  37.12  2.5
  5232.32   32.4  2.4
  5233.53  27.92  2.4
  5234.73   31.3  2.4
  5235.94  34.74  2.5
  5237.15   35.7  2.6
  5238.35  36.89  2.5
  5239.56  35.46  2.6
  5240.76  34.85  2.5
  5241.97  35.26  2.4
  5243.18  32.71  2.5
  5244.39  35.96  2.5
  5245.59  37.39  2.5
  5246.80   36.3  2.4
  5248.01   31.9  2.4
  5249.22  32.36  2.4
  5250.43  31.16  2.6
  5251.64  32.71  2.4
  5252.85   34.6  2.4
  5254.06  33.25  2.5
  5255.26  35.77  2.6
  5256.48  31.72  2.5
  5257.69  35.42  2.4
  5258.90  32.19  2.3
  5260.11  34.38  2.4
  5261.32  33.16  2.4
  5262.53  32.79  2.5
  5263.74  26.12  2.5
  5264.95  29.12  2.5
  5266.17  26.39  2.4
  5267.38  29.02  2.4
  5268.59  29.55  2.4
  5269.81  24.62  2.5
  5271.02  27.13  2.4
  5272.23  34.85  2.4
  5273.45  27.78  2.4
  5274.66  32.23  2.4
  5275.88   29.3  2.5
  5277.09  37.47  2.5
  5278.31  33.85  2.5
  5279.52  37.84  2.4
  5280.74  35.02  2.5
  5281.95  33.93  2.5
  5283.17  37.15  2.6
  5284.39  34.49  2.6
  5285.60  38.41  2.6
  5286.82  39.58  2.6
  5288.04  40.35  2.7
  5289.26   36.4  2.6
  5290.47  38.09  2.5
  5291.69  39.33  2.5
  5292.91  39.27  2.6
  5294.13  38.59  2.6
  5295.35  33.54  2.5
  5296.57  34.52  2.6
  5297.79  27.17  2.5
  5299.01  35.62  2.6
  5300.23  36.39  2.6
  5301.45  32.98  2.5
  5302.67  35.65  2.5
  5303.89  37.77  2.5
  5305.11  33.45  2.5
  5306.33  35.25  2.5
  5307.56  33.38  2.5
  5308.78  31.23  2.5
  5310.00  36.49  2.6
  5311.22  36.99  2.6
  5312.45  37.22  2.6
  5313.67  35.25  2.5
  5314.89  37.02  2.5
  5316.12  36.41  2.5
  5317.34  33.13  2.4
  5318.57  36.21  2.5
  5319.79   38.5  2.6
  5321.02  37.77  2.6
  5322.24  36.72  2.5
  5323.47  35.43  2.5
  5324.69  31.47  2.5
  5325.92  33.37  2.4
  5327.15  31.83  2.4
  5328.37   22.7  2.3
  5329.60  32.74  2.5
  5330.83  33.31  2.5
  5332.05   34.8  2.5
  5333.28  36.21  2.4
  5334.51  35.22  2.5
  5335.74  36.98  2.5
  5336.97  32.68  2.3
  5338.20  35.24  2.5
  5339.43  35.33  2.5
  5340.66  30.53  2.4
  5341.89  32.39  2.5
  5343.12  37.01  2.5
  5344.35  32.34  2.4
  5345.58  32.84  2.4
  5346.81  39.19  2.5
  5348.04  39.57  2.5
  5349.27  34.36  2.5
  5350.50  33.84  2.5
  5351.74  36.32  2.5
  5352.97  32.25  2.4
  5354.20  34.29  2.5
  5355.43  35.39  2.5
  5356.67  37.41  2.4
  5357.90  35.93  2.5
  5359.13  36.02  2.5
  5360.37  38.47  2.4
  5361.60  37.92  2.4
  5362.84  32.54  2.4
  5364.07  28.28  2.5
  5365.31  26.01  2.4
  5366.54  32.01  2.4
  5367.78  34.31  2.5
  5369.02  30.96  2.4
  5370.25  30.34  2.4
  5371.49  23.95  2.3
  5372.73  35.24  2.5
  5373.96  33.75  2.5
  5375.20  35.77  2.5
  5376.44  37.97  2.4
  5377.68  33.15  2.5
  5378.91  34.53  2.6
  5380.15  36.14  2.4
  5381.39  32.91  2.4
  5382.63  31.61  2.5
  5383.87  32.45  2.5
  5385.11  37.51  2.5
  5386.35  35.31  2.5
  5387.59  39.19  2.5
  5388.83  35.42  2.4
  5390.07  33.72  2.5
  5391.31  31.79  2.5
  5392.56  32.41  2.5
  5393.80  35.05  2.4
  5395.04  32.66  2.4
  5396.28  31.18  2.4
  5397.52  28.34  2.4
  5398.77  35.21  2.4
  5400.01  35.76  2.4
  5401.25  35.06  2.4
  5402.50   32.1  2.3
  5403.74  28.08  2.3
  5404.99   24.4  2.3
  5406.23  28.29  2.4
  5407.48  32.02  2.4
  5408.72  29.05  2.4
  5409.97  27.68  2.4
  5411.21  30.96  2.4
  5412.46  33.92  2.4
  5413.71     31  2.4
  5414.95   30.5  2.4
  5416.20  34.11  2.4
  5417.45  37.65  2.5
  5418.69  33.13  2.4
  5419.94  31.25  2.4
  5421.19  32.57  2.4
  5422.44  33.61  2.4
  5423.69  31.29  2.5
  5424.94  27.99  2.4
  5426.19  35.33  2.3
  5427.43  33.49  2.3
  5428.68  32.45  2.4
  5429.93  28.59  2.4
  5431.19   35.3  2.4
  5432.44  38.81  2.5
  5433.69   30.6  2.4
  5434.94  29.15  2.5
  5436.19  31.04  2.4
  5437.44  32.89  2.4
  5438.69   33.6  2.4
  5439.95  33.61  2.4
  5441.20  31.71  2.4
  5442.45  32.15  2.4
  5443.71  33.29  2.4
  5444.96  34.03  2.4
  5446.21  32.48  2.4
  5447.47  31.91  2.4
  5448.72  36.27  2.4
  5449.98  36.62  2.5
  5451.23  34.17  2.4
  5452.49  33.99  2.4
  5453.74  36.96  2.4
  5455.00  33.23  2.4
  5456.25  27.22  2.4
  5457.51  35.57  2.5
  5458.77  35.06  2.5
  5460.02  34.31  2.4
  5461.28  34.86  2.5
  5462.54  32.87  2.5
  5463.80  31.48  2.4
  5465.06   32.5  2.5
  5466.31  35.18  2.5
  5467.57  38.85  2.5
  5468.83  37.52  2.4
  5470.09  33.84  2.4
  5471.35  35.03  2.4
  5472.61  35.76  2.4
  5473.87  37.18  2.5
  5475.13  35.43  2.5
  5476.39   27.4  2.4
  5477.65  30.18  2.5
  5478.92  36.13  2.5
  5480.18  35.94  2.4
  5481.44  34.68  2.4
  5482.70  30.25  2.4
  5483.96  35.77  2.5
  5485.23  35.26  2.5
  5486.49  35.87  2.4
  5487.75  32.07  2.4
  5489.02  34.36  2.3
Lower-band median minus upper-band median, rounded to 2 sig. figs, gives -2.3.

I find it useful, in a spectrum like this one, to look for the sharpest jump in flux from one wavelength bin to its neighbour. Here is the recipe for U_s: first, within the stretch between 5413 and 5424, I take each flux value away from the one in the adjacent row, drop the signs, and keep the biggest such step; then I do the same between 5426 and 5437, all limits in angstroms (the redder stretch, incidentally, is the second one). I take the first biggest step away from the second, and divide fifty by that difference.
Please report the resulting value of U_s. 14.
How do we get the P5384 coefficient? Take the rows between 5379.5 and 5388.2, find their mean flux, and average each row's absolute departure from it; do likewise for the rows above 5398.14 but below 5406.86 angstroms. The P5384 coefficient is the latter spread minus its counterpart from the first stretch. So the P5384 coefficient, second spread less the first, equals 1.4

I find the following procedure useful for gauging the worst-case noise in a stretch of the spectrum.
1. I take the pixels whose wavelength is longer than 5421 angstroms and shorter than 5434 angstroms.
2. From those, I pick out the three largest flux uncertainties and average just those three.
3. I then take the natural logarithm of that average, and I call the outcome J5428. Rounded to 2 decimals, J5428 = 0.90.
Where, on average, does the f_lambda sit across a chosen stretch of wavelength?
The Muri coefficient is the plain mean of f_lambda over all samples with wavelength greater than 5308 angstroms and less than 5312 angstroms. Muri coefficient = 34.9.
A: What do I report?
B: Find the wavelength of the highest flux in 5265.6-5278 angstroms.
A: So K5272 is 5277.09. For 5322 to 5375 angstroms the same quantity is 5348.04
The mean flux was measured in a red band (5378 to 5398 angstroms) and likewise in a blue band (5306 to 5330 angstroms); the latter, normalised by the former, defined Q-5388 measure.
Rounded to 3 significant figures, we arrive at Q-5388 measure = 1.02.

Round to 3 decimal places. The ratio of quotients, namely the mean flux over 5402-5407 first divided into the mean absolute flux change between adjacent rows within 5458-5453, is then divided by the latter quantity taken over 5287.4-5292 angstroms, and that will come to 0.093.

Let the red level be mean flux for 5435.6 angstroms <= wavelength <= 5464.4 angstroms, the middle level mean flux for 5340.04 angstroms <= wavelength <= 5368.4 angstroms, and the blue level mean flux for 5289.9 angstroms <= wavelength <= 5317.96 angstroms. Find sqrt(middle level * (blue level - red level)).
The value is 8.2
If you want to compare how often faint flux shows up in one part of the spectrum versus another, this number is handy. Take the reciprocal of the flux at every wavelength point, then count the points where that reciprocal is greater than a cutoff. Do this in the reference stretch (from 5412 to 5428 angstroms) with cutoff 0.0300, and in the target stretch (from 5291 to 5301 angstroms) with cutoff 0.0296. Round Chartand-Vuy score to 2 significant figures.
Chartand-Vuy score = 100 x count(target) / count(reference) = 29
